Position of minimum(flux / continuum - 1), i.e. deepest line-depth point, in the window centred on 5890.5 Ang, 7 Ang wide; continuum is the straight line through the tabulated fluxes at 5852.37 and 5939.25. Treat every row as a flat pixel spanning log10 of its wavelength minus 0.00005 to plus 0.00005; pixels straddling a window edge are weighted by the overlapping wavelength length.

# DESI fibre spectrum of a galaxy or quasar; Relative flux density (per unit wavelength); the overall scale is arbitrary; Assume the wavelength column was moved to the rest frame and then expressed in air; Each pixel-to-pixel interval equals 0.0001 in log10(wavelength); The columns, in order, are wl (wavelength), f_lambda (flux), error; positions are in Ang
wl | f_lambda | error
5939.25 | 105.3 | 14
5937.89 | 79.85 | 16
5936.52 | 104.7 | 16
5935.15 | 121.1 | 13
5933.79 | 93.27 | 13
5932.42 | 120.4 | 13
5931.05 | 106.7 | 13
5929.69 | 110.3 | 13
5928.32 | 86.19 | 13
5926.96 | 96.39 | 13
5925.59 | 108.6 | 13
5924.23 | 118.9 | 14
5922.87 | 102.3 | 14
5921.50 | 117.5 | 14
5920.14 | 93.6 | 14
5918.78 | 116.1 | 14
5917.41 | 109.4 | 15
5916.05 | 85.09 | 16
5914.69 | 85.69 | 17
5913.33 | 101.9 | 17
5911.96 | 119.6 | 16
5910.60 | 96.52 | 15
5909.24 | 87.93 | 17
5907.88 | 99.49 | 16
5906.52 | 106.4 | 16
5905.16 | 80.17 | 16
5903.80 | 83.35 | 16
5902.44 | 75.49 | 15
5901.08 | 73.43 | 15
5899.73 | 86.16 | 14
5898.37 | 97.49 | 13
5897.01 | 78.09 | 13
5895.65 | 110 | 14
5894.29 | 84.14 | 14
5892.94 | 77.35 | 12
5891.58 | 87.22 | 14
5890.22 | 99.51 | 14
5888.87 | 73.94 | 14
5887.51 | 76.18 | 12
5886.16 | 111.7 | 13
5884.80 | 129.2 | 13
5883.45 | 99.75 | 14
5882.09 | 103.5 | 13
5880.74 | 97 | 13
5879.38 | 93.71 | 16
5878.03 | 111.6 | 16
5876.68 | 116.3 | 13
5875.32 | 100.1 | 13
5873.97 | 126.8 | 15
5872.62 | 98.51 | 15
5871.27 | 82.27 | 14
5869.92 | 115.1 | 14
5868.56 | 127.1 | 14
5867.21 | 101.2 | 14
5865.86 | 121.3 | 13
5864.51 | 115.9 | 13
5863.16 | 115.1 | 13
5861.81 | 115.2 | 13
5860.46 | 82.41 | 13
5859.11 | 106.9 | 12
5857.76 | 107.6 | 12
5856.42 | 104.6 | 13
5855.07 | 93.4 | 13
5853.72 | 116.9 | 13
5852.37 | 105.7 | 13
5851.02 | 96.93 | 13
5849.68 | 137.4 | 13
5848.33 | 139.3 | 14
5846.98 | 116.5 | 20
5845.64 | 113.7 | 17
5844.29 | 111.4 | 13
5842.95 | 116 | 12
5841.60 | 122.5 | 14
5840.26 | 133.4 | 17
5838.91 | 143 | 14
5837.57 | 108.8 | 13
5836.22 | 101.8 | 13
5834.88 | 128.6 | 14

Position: 5888.87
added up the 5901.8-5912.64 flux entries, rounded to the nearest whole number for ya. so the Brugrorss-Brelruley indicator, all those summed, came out 749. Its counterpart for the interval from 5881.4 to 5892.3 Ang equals 781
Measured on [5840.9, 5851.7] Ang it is 954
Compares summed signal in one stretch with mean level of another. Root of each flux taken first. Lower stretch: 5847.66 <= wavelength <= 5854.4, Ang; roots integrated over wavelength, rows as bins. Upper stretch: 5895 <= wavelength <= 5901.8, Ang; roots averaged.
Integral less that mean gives 64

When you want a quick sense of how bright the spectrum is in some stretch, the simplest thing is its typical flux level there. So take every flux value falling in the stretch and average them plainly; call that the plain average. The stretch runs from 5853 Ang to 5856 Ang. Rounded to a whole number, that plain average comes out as 105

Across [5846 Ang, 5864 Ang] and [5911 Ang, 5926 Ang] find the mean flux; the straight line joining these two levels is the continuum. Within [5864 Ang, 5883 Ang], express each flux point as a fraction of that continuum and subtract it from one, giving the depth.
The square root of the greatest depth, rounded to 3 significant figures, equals 0.497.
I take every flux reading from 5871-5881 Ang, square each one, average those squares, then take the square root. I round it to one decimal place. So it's 104.1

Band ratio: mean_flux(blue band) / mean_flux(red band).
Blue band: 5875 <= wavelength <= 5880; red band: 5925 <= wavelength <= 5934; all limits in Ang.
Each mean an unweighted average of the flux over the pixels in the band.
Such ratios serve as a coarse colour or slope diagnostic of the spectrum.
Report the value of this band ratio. 1.02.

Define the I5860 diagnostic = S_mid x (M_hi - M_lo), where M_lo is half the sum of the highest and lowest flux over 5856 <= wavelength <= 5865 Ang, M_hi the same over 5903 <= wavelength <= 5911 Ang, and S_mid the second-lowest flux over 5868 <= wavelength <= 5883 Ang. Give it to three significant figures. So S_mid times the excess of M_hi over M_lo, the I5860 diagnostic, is -550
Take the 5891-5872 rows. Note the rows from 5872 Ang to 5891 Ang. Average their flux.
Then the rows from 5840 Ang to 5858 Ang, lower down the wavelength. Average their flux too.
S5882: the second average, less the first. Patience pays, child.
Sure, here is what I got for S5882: 13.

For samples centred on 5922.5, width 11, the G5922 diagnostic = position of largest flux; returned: 5924.23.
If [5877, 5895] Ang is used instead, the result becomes 5884.80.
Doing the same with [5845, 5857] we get 5848.33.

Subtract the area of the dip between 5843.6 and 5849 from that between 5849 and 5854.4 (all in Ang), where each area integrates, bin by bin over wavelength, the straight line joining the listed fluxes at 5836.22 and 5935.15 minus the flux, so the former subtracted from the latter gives 38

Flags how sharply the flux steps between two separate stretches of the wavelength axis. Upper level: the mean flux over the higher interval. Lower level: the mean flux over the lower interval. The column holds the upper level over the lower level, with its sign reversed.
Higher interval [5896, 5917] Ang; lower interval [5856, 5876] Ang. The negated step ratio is -0.84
